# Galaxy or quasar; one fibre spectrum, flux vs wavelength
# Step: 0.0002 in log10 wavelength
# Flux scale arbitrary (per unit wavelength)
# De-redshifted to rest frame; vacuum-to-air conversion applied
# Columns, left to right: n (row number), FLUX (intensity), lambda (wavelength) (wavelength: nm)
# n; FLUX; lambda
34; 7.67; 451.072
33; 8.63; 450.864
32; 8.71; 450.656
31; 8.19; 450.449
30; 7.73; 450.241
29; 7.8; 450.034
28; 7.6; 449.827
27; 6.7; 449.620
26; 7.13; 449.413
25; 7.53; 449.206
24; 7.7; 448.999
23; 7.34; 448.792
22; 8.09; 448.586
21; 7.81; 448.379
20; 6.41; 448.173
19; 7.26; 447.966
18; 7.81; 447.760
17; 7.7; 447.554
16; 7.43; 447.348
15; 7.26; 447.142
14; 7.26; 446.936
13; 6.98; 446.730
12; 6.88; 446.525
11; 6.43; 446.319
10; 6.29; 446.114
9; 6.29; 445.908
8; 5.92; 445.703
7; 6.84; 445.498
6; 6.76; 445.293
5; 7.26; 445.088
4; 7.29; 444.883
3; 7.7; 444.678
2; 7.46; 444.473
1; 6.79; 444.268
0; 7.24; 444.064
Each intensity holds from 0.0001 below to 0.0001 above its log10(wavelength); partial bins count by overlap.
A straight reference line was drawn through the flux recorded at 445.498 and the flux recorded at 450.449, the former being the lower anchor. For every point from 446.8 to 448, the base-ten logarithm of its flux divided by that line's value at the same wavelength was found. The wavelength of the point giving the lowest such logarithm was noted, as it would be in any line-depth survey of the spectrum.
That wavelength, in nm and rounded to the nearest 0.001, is 447.966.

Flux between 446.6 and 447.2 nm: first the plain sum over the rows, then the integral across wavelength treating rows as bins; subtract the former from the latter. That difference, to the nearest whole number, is -17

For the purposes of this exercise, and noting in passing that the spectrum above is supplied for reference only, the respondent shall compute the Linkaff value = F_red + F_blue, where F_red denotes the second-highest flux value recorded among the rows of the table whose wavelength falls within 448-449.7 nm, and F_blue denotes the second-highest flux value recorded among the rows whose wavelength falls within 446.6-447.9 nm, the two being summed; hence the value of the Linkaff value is 15.5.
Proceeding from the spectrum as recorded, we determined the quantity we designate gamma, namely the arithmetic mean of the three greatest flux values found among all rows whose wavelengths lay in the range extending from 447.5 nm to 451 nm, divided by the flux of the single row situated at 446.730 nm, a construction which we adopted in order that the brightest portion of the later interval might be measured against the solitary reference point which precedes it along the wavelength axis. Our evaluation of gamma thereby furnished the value 1.22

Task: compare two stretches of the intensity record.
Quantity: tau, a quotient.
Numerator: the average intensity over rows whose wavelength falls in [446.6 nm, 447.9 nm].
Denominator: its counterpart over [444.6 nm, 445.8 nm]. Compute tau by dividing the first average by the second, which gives 1.06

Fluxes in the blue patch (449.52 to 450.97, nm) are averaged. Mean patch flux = 7.91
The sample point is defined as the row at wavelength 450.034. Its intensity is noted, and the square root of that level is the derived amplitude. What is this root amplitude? 2.79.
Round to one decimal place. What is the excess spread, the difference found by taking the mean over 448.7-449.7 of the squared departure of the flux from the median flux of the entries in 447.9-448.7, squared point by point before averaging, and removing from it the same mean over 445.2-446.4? -1.2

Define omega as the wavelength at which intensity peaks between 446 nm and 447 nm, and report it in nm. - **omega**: 446.936 nm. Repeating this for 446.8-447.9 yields 447.760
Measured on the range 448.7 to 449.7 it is 448.999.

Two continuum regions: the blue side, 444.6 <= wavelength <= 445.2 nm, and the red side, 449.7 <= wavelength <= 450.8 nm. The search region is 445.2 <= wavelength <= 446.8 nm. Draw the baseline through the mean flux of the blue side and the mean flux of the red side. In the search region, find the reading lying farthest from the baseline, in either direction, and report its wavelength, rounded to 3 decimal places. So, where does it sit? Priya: 445.703 nm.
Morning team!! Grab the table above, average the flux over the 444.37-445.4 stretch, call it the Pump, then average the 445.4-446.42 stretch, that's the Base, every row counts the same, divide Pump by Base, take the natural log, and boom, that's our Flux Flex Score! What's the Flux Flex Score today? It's 0.14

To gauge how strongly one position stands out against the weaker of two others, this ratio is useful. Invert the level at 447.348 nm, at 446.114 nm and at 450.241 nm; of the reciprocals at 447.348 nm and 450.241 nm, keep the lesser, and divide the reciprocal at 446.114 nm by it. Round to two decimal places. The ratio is 1.23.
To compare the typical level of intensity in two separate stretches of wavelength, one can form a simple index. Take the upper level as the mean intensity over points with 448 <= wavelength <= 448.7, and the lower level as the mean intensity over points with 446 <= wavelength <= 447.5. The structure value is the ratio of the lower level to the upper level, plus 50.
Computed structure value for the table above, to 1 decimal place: 50.9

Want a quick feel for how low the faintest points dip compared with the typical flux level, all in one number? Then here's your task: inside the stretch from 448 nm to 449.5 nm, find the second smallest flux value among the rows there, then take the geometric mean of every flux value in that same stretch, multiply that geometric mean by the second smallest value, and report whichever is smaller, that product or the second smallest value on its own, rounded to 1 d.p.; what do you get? 7.1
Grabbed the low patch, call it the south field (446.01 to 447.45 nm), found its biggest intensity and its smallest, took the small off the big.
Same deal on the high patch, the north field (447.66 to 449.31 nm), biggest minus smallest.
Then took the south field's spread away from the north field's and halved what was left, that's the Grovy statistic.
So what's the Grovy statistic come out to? 0.27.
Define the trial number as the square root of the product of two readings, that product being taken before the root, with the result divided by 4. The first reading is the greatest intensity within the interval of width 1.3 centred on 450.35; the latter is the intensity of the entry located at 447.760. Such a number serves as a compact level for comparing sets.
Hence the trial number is 2.06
